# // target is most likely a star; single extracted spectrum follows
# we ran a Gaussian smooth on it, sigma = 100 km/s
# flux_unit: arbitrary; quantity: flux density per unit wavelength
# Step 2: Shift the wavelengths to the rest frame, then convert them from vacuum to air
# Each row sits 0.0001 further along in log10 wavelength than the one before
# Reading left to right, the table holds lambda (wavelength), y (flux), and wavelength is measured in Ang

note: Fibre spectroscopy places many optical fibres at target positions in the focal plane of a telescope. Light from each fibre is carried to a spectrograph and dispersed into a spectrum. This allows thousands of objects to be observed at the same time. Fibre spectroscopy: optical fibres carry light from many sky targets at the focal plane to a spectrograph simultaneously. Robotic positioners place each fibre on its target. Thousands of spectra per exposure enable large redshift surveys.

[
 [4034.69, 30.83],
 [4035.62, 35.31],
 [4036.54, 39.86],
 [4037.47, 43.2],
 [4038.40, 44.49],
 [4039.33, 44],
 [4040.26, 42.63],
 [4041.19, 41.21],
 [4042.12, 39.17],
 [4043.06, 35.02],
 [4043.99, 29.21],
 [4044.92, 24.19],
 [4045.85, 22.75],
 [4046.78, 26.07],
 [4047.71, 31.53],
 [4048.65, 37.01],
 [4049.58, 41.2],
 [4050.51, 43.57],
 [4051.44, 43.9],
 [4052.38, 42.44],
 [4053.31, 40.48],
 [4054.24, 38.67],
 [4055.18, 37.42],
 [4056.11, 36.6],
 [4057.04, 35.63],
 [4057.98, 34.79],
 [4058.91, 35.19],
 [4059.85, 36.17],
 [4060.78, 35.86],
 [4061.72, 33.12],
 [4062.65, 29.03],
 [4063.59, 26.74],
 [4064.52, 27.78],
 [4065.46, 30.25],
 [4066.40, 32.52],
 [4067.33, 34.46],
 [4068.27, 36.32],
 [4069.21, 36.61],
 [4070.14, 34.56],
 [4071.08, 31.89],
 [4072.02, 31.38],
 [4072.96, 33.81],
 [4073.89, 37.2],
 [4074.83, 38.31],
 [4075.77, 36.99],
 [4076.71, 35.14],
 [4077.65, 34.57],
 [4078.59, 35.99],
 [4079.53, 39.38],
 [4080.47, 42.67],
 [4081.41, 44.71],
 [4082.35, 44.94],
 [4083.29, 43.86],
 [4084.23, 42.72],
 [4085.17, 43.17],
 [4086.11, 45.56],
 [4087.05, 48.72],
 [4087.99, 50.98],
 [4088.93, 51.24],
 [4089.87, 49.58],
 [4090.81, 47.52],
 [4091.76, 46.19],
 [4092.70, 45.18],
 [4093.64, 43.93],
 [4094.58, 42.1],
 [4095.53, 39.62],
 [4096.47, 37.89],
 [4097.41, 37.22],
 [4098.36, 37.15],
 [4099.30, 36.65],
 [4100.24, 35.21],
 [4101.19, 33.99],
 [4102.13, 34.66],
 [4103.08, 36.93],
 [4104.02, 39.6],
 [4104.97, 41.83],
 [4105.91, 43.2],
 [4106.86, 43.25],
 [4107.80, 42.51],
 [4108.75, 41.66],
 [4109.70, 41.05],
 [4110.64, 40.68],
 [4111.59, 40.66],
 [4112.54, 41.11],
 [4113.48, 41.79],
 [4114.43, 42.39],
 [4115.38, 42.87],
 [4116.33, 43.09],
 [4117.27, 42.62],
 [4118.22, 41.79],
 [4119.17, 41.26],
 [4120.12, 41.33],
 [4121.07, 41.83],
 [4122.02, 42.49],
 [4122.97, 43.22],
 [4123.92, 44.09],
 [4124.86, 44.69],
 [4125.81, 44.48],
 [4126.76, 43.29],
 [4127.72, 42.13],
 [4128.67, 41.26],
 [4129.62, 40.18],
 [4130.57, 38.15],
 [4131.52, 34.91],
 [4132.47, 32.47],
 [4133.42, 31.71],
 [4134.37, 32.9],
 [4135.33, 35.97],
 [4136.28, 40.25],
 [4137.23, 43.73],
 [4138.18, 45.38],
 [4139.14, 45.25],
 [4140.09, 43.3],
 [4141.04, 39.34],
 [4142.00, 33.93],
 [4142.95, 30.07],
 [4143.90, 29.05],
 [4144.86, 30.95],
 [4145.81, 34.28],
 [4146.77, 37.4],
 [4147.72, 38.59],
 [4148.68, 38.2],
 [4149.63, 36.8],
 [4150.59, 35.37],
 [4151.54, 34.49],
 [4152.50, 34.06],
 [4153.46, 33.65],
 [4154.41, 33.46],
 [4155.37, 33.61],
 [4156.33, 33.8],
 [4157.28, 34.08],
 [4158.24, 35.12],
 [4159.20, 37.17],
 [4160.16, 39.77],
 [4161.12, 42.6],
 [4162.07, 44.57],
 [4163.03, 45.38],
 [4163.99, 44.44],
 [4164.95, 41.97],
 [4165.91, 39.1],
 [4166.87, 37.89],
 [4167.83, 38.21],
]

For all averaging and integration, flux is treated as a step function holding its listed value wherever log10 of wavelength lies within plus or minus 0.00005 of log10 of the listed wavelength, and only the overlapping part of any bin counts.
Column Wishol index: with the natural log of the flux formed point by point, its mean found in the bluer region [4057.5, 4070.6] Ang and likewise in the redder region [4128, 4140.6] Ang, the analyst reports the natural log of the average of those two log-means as 1.27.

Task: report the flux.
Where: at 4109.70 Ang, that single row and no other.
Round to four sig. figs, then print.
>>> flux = 41.05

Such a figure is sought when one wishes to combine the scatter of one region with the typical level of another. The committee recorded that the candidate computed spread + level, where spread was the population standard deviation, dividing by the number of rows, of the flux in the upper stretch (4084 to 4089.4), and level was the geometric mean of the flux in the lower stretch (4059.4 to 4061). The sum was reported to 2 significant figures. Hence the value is 39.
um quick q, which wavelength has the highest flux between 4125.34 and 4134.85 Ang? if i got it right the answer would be 4125.81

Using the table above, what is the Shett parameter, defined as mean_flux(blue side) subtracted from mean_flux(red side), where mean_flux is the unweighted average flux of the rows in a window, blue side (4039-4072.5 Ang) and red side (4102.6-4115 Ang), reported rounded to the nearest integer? 6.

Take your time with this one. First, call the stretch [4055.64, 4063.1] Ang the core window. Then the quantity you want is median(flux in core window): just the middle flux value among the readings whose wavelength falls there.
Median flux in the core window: 35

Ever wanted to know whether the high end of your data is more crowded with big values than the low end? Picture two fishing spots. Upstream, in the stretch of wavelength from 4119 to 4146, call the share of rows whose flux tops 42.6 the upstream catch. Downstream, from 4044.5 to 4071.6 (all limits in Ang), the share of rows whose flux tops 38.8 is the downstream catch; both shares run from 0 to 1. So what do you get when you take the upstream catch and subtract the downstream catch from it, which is 0.1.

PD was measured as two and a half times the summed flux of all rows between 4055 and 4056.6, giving 185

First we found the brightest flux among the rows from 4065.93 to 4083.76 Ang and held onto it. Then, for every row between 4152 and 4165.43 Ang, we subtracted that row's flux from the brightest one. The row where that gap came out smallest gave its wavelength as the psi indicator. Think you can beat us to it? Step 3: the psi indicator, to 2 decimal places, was 4163.03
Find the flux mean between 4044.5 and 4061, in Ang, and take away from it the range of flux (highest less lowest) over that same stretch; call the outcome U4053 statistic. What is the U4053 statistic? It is 14.6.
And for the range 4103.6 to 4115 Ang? 38.0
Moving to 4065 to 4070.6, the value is 27.8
